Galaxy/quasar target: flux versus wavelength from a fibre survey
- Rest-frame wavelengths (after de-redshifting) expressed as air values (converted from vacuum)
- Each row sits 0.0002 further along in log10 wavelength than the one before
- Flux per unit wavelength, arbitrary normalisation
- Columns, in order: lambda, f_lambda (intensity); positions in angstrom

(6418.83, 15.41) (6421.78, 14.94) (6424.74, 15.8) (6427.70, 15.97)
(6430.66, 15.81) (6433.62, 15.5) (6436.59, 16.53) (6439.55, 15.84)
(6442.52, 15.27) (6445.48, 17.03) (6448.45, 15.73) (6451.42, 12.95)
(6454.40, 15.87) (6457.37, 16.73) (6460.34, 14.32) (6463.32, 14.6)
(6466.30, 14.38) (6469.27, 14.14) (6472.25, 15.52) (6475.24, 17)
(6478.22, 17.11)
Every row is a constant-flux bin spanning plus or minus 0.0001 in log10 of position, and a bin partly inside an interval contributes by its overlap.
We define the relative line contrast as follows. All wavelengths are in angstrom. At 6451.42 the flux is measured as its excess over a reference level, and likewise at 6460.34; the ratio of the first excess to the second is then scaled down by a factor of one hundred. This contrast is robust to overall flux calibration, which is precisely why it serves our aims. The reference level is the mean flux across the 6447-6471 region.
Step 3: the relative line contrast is 0.036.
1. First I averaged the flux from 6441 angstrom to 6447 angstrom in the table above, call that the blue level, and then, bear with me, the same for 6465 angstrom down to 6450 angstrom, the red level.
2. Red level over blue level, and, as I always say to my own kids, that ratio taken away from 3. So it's 2.08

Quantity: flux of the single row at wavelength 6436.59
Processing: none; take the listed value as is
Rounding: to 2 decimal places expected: 16.53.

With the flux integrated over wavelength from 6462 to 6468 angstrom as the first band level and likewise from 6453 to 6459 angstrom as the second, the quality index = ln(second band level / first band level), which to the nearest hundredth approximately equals 0.12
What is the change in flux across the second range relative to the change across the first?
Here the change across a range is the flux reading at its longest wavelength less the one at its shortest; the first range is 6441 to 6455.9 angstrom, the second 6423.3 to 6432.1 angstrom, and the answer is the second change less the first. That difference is -0.6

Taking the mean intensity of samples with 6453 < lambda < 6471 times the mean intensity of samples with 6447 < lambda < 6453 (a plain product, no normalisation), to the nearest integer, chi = 215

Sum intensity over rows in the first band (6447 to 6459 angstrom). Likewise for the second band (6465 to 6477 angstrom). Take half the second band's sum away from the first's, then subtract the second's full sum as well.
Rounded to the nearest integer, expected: -30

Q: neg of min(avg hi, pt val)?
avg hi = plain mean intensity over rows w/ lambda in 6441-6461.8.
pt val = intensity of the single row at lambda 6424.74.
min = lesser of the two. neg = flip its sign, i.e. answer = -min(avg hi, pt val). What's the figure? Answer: -15.4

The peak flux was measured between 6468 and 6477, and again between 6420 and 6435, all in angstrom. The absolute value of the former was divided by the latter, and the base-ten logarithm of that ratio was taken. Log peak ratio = 0.03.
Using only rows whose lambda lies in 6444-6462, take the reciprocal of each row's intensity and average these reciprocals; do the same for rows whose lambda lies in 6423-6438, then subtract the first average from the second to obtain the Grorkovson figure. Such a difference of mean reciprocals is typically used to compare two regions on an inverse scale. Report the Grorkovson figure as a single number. -0.0025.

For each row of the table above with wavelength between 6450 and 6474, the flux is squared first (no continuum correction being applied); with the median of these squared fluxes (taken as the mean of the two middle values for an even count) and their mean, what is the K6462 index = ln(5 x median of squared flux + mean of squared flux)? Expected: 7.15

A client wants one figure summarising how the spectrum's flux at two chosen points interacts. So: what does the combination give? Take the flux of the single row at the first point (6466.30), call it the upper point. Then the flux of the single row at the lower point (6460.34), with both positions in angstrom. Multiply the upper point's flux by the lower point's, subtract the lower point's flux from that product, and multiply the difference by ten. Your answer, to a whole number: 1916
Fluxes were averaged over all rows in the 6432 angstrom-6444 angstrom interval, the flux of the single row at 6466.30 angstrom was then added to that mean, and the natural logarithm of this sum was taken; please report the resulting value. 3.41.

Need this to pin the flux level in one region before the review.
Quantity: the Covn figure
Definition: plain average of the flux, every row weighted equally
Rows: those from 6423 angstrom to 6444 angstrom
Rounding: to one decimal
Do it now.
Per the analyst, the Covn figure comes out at 15.8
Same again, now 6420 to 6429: 15.6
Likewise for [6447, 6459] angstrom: 15.3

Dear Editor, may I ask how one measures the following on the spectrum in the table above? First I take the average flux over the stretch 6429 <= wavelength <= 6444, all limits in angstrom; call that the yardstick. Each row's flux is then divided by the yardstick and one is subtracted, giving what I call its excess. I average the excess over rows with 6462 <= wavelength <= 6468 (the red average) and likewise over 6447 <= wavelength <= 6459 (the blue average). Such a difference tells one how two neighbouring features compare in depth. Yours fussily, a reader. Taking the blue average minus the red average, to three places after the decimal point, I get 0.053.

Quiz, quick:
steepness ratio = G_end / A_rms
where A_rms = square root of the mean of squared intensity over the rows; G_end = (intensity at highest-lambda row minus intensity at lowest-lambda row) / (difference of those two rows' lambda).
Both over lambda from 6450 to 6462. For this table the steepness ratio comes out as 0.010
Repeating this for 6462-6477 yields 0.013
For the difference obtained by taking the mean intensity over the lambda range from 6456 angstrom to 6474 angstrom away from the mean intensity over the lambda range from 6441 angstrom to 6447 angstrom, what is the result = 1.2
